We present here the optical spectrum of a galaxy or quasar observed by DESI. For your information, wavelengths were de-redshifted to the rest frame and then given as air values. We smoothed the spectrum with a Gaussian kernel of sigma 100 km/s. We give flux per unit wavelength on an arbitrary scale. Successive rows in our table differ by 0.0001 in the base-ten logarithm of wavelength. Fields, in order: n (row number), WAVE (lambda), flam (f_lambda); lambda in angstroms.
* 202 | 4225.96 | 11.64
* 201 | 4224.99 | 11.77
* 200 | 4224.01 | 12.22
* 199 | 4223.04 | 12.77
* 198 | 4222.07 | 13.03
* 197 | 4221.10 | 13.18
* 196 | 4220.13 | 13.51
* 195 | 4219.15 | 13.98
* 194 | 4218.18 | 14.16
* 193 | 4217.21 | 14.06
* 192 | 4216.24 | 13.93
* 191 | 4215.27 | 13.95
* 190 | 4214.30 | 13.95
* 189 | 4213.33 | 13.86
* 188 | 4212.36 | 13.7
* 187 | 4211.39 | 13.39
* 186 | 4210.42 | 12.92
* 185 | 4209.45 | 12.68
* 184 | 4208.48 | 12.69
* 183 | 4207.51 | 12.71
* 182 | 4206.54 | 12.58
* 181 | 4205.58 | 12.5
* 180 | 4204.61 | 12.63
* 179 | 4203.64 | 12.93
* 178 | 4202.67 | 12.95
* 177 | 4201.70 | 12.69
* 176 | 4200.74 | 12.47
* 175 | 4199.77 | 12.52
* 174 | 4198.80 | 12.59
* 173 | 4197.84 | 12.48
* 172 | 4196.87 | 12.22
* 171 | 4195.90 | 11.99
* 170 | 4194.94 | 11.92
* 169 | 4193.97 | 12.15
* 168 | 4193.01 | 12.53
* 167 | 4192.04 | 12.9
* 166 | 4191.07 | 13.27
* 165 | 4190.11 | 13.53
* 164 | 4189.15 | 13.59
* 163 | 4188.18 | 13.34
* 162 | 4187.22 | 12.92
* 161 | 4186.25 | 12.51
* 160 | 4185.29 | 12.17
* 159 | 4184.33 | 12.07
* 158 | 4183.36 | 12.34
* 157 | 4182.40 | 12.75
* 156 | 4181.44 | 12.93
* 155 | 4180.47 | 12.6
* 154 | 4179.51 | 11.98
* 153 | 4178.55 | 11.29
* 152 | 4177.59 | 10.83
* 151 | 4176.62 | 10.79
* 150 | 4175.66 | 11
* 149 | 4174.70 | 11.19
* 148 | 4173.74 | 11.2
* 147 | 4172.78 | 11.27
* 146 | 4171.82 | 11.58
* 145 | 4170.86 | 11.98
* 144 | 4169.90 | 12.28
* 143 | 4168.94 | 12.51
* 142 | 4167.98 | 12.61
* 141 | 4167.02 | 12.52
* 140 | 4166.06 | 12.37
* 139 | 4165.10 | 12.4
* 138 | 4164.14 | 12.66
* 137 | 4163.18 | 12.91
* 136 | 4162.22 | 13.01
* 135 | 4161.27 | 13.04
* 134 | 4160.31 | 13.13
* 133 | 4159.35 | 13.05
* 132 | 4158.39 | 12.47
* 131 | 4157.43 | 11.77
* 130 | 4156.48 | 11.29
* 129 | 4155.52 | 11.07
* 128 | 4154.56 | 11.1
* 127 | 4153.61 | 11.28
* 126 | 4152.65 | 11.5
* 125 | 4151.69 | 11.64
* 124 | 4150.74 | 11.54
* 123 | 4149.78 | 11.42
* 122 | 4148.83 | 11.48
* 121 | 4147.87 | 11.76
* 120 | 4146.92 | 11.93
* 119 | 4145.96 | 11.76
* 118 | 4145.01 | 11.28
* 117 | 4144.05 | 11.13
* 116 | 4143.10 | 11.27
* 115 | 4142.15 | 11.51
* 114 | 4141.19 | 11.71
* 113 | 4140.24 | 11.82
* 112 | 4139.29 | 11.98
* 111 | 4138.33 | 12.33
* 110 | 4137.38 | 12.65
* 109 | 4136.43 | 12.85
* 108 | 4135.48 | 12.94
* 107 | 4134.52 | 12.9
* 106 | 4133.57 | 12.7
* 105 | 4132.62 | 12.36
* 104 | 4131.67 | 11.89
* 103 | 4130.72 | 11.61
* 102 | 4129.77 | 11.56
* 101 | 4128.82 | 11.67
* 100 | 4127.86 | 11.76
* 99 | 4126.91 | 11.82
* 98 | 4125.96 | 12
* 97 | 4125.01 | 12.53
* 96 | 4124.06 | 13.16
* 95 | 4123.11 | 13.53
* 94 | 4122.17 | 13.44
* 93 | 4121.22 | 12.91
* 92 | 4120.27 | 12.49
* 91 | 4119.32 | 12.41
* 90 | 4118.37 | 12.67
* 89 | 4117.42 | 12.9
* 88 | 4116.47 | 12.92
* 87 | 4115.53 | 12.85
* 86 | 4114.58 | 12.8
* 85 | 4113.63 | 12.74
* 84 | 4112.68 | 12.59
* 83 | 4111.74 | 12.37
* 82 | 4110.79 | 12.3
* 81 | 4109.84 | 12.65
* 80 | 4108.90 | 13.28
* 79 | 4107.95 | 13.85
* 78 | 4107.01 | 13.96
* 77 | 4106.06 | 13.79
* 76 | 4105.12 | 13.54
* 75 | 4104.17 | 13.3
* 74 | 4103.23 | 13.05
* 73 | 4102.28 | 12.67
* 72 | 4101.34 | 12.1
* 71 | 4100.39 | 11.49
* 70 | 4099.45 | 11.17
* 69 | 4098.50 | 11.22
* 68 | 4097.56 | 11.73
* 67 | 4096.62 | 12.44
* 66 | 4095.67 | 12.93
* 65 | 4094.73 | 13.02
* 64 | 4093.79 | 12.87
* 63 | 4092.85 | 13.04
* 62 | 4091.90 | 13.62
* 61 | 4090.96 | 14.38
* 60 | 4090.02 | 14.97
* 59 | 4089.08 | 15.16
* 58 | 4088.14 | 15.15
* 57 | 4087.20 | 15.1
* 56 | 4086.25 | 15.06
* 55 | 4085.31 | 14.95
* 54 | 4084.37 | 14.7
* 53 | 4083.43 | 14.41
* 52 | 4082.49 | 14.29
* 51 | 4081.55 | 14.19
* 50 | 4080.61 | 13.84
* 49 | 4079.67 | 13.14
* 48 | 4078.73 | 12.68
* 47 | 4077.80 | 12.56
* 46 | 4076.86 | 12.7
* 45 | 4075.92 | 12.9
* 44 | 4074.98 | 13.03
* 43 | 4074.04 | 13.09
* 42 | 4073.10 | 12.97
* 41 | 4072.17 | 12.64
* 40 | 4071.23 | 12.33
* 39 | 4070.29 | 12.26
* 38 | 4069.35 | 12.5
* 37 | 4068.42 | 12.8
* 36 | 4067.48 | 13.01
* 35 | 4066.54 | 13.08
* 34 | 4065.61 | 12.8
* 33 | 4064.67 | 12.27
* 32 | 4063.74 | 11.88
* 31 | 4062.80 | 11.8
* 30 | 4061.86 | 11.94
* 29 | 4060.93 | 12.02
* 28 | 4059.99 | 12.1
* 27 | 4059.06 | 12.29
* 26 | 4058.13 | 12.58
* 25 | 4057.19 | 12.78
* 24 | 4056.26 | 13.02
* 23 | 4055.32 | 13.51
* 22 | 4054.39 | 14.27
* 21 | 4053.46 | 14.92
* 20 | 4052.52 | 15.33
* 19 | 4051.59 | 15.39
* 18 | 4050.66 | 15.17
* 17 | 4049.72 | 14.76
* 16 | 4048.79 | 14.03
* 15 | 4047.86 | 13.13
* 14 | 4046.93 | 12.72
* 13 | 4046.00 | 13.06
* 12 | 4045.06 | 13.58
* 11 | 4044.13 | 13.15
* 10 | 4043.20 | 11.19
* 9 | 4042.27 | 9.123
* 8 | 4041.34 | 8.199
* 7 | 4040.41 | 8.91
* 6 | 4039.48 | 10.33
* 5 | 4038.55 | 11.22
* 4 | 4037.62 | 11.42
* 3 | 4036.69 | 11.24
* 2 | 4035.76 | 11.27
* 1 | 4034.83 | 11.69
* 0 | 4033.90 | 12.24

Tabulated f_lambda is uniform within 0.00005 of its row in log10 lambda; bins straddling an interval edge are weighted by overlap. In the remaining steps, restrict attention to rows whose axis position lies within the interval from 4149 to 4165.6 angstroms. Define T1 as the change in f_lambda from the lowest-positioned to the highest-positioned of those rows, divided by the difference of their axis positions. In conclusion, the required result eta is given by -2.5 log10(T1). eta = 3.0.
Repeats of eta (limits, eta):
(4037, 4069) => 3.4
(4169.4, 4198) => 5.4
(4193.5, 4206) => 3.8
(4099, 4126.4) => 3.8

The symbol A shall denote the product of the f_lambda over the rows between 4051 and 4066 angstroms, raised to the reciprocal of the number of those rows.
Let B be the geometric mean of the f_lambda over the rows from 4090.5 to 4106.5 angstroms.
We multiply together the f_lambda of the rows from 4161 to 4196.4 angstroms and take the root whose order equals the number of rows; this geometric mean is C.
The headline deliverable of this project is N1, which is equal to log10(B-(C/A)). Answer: 1.07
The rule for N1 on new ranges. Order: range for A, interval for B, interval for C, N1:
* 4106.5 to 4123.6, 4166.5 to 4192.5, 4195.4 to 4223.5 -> 1.05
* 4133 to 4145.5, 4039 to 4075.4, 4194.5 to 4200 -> 1.06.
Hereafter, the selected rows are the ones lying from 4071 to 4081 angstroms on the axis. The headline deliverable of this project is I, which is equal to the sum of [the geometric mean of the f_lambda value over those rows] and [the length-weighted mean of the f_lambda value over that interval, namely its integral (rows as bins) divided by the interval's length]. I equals 25.8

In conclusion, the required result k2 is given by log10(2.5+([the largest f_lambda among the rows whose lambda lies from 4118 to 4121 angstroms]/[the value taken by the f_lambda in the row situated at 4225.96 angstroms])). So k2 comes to 0.555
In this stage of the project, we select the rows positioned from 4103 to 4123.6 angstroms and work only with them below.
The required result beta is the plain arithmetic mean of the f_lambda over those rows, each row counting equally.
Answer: 13.0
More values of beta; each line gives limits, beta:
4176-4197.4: 12.4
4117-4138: 12.5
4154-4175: 12.2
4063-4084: 13.0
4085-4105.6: 13.3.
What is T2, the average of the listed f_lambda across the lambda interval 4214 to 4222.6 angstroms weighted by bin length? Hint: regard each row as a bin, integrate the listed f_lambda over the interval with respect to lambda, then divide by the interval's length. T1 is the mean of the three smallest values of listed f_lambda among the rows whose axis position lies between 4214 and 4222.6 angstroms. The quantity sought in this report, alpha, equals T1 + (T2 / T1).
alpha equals 14.3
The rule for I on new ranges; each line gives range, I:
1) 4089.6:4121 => 25.7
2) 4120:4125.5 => 26.0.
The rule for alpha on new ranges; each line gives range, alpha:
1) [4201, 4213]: 13.6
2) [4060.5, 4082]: 12.9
